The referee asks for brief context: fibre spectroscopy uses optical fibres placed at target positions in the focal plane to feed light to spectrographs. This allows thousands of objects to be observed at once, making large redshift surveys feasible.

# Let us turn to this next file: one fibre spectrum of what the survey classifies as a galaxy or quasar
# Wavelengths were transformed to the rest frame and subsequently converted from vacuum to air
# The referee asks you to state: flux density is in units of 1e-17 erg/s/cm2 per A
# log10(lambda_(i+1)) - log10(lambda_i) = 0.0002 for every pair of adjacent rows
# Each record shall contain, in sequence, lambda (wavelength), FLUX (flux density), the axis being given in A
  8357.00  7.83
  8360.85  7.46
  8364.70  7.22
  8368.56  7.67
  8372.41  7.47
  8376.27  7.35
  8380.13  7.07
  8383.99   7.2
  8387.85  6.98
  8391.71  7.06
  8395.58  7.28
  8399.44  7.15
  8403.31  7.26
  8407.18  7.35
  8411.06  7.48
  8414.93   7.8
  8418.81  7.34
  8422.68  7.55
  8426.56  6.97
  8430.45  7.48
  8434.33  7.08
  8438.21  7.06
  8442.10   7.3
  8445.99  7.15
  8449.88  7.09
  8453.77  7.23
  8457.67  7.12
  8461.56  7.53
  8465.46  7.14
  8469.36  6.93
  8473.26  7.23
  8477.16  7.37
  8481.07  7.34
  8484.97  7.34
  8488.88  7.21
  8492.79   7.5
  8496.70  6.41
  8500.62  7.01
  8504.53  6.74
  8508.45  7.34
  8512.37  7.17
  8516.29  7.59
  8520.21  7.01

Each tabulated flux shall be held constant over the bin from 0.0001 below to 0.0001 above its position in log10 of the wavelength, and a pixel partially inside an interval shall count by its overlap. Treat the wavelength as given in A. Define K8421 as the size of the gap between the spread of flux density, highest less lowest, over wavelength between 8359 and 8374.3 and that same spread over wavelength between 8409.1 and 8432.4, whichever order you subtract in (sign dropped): 0.38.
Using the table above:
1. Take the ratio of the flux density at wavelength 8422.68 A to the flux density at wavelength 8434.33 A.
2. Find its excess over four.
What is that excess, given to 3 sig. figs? -2.93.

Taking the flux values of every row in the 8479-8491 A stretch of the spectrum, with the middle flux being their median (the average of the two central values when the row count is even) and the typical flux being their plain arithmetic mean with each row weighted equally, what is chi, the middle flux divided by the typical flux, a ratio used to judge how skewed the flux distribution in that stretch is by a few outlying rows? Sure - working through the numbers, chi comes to 1.01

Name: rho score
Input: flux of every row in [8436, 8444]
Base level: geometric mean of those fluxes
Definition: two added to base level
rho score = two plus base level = 9.18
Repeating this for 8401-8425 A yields 9.46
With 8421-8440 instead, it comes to 9.22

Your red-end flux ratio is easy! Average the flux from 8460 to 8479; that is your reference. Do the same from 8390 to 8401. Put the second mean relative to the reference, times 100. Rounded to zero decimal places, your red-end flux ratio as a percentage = 99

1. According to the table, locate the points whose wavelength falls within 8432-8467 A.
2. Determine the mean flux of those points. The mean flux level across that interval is 7.19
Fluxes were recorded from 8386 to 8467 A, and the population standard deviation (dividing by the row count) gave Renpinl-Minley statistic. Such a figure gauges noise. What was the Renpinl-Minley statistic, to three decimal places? 0.210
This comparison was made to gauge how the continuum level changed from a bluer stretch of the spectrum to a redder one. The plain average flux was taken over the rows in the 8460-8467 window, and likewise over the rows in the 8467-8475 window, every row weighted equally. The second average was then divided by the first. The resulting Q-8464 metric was 0.97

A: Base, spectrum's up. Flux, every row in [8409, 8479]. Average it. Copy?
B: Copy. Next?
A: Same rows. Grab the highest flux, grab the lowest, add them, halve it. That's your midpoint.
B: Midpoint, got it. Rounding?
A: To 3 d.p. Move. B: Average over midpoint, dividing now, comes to 0.987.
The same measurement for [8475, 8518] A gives 1.026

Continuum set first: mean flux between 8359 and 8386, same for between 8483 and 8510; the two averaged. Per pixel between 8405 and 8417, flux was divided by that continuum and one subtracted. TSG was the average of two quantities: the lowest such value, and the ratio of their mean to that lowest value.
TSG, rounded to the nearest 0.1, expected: 1.2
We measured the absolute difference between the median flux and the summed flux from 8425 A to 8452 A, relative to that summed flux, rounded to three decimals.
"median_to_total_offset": 0.859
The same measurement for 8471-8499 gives 0.854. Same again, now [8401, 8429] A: 0.858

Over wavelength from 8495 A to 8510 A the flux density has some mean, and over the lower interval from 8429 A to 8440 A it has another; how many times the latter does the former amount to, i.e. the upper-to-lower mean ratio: 0.95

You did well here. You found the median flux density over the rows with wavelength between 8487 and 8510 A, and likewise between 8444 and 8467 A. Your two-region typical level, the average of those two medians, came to 7.13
